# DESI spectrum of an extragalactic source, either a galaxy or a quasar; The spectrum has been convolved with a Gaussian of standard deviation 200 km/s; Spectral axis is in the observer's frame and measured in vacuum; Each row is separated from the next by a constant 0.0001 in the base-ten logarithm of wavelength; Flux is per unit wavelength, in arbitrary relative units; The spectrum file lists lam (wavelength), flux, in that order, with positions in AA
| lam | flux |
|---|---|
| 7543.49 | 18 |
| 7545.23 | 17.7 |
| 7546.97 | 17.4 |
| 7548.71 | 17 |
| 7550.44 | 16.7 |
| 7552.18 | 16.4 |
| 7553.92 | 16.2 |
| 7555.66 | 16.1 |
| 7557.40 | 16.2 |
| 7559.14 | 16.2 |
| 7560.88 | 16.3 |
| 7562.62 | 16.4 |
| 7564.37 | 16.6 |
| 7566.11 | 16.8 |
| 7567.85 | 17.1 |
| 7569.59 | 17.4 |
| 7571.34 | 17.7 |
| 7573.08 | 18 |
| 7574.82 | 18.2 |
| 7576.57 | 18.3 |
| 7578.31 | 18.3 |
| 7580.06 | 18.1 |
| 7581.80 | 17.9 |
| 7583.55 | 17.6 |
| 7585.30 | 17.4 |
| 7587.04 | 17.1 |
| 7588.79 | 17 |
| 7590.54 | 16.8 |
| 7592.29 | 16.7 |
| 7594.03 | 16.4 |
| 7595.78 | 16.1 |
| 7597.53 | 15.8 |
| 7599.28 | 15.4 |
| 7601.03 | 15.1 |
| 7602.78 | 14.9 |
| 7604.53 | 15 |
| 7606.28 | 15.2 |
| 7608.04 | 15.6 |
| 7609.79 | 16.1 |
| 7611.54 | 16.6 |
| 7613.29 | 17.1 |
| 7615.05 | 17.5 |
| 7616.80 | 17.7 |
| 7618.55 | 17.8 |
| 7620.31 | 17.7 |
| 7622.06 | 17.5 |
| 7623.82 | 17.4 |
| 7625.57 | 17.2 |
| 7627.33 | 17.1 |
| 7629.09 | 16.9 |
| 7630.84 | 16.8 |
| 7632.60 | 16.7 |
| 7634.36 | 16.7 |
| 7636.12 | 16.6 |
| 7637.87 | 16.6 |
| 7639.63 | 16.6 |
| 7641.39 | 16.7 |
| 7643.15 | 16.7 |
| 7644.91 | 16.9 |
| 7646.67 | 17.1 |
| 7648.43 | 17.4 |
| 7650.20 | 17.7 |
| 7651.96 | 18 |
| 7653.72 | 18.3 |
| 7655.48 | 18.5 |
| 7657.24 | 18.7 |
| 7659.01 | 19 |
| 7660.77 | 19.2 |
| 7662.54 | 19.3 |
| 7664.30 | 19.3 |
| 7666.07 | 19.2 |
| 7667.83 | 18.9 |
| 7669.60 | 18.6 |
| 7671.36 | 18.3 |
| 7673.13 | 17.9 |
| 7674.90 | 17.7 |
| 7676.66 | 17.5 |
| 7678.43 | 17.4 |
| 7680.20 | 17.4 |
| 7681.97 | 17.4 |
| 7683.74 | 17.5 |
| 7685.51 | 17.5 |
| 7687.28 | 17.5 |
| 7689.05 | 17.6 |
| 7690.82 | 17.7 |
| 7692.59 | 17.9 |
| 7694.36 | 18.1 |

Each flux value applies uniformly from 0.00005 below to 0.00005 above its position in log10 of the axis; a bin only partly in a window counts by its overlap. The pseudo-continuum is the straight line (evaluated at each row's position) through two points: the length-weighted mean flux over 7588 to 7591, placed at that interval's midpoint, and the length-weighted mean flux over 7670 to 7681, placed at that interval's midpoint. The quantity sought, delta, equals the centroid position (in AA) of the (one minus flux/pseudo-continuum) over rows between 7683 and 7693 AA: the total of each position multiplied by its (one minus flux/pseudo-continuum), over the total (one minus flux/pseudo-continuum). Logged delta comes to 7687.0 AA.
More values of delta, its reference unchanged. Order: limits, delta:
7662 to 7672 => 7666.0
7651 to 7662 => 7657.4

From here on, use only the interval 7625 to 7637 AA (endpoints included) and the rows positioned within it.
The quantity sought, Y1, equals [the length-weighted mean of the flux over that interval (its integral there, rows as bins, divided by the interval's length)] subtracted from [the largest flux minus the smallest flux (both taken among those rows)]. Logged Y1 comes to -16.2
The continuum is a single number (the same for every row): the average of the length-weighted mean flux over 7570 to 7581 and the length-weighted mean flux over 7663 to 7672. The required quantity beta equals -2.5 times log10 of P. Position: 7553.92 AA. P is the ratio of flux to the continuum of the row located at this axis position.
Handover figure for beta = 0.14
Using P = 0.88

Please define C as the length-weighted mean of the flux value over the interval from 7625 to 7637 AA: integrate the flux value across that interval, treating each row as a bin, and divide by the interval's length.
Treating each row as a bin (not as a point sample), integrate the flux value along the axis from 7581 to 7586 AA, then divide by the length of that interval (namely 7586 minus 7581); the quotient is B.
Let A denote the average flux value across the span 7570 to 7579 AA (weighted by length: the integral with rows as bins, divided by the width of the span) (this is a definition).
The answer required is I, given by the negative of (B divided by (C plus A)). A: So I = -0.50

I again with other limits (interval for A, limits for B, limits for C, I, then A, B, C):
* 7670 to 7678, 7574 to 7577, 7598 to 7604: -0.55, 17.9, 18.2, 15.2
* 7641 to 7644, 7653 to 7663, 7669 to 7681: -0.55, 16.7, 18.8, 17.8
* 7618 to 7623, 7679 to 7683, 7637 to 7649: -0.50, 17.6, 17.4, 16.8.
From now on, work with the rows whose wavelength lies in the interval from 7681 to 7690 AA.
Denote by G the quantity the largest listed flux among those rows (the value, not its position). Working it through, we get 17.6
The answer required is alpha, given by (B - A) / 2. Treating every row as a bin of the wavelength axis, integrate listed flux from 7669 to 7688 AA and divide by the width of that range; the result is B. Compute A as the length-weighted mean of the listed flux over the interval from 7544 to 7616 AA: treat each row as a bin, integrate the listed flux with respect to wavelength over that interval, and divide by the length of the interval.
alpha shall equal 0.5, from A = 16.7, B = 17.7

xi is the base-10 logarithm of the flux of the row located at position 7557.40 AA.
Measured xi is 1.210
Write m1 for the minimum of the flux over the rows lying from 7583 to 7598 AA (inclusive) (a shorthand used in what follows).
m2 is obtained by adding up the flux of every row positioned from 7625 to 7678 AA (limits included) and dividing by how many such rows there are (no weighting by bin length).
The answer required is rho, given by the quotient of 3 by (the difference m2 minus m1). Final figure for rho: 2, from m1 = 15.8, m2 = 17.7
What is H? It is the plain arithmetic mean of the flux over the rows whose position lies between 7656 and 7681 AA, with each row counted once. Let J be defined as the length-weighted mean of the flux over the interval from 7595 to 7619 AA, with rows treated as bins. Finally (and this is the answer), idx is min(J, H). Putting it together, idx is 16.1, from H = 18.5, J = 16.1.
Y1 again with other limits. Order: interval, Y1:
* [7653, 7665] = -17.9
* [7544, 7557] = -15.2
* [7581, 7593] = -16.0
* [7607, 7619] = -14.7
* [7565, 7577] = -16.1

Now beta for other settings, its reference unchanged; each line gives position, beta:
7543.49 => 0.03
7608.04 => 0.18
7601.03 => 0.22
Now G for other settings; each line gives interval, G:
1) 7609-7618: 17.7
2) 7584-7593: 17.4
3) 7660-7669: 19.3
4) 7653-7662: 19.2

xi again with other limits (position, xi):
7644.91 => 1.228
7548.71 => 1.230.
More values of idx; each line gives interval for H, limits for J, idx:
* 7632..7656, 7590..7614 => 15.9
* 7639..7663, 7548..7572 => 16.6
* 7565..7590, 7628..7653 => 17.0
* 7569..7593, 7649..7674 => 17.6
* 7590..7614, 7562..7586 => 15.9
